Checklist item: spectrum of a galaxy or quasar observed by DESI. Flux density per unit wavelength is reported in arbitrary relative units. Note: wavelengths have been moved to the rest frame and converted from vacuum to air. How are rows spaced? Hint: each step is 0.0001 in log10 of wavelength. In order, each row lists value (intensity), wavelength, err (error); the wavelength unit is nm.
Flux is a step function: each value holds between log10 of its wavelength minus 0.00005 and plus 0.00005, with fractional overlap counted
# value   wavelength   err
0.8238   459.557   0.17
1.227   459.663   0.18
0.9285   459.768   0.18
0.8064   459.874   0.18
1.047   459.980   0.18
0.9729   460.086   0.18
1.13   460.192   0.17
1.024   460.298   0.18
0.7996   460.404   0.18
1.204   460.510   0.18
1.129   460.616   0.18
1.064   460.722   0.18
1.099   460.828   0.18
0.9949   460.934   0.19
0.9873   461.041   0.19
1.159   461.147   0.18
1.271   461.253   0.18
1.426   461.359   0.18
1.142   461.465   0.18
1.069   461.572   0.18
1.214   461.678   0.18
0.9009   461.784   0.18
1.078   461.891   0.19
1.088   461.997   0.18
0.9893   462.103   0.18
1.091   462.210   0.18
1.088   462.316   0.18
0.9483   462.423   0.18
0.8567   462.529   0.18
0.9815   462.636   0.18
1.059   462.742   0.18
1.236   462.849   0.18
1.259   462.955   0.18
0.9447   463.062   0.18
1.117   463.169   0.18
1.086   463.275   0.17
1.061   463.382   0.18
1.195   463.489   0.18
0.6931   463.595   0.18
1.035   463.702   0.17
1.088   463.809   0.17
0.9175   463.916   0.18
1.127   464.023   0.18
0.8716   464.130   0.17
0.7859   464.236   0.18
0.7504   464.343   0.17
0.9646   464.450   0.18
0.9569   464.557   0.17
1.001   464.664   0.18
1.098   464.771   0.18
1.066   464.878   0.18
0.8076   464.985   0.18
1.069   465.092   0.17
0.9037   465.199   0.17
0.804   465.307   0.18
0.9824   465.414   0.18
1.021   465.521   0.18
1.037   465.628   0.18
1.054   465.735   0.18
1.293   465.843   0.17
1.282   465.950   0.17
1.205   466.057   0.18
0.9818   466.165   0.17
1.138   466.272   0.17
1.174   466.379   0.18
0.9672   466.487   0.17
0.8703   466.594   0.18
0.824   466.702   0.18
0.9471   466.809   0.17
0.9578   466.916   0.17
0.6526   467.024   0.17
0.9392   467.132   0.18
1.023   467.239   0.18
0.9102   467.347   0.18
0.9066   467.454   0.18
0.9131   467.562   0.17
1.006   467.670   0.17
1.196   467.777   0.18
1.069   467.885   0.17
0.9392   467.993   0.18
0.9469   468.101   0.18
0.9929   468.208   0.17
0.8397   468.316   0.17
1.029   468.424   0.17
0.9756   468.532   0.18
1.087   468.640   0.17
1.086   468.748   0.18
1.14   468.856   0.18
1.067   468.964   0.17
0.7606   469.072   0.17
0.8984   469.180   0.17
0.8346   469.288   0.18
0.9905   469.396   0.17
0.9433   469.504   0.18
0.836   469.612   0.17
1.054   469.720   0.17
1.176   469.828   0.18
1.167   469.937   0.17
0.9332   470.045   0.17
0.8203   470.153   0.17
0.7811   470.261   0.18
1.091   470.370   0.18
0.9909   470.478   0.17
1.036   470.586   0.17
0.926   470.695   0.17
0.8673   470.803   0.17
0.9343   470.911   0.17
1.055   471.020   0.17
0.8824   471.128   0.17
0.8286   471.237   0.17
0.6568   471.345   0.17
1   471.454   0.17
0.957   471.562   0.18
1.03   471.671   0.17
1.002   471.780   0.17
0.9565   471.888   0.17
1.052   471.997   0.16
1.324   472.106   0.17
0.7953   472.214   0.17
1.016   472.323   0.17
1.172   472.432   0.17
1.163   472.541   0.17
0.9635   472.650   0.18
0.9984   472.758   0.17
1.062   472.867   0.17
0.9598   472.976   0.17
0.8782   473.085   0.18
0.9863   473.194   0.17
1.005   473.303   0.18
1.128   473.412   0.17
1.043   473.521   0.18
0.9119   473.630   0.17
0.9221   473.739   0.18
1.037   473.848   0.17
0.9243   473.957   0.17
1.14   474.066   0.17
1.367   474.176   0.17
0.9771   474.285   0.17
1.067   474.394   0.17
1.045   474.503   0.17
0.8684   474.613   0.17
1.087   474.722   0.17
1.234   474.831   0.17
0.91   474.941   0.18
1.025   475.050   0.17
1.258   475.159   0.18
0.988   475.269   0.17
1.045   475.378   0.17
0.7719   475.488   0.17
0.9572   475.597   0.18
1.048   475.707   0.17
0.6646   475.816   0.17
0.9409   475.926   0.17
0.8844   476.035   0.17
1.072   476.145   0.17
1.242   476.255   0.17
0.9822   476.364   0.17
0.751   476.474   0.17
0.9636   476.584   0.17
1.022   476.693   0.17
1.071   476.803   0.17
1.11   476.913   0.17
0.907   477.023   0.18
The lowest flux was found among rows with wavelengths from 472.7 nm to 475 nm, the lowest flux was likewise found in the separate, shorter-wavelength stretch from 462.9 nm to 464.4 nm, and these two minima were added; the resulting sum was 1.56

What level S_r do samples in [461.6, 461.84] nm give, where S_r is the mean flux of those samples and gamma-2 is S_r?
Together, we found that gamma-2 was 1.06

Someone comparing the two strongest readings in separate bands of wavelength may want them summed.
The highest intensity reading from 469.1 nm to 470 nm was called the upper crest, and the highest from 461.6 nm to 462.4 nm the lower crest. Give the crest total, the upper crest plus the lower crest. 2.39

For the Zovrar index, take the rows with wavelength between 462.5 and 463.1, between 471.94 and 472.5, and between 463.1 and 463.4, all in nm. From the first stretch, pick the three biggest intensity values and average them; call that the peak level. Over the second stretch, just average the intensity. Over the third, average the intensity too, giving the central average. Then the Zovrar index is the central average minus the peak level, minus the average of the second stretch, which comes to -1.17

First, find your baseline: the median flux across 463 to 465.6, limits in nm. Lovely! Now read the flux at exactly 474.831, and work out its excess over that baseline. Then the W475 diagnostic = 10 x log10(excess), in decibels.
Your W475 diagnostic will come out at -6.2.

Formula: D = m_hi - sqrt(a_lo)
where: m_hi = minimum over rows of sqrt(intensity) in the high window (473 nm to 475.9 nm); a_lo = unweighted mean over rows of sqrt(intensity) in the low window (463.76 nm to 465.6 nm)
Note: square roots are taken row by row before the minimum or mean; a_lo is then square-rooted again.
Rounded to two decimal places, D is -0.17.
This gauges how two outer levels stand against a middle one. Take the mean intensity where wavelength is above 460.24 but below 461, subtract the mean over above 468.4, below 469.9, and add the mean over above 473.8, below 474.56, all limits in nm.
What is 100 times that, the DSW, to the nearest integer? 113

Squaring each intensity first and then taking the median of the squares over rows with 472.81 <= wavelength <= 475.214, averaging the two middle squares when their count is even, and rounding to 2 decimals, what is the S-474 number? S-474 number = 1.06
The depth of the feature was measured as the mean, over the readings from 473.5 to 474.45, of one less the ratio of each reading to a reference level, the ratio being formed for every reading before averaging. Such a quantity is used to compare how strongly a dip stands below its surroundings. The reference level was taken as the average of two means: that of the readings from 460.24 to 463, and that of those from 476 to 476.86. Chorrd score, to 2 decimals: 0.00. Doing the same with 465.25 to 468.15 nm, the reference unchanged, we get 0.04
